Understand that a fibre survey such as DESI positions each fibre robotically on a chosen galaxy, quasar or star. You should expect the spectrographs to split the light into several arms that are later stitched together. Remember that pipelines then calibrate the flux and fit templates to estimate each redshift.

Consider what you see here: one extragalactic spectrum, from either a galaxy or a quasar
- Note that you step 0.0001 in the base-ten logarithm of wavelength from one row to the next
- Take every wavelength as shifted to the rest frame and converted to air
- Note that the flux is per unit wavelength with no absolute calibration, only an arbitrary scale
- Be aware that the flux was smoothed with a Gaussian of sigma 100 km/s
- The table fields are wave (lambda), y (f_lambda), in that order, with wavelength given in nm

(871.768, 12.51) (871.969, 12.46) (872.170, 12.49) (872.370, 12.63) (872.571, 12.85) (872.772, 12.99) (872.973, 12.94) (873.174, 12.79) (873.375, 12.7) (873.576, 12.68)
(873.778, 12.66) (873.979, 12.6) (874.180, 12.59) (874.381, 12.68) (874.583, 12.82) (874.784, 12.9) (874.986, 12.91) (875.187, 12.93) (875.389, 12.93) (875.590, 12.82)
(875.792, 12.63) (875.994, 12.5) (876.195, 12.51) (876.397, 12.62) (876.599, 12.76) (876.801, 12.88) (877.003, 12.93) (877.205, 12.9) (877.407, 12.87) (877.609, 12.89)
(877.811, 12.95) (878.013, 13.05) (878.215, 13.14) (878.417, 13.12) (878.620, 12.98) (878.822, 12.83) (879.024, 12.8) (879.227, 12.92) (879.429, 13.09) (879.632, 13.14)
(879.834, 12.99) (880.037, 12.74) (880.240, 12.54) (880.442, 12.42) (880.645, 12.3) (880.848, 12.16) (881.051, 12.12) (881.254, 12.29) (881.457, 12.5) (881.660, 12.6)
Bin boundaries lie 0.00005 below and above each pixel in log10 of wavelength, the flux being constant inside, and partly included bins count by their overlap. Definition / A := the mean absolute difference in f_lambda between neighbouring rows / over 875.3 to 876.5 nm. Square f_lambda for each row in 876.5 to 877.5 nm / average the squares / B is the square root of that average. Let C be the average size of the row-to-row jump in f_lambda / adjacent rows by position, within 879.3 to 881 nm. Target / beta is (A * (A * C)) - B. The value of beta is -12.9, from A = 0.11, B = 12.9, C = 0.15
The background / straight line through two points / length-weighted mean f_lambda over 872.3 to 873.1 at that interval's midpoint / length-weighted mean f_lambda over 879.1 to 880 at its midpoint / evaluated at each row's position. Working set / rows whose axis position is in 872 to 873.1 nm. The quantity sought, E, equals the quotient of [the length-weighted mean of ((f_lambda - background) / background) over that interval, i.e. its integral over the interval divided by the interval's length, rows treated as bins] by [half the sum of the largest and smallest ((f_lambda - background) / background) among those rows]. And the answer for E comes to 0.83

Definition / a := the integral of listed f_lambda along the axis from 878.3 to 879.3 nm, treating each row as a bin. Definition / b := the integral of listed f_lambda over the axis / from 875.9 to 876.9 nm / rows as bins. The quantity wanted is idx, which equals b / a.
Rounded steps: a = 12.9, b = 12.7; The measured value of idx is 0.98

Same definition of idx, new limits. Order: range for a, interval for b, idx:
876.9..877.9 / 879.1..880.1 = 1.01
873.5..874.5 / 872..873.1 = 1.11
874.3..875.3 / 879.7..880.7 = 0.98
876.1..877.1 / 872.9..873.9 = 1.00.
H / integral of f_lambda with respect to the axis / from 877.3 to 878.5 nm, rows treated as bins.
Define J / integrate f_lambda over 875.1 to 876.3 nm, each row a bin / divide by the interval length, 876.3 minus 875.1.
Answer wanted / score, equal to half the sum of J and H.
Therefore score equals 14.2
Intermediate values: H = 15.6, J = 12.7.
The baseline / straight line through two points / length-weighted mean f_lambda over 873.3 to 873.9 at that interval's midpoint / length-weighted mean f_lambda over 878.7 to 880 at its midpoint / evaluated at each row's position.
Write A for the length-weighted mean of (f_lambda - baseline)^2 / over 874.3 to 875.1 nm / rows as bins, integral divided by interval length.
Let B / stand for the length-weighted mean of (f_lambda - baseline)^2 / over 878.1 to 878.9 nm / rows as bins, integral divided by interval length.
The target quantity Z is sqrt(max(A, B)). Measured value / 0.173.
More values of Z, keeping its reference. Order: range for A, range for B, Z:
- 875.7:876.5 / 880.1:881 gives 0.680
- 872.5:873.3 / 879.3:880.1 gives 0.273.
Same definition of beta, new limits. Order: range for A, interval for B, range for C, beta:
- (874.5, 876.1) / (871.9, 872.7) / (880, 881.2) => -12.6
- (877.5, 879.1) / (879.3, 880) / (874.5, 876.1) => -13.1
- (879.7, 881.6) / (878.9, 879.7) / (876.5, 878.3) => -13.0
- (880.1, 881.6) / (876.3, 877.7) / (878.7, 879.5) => -12.8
